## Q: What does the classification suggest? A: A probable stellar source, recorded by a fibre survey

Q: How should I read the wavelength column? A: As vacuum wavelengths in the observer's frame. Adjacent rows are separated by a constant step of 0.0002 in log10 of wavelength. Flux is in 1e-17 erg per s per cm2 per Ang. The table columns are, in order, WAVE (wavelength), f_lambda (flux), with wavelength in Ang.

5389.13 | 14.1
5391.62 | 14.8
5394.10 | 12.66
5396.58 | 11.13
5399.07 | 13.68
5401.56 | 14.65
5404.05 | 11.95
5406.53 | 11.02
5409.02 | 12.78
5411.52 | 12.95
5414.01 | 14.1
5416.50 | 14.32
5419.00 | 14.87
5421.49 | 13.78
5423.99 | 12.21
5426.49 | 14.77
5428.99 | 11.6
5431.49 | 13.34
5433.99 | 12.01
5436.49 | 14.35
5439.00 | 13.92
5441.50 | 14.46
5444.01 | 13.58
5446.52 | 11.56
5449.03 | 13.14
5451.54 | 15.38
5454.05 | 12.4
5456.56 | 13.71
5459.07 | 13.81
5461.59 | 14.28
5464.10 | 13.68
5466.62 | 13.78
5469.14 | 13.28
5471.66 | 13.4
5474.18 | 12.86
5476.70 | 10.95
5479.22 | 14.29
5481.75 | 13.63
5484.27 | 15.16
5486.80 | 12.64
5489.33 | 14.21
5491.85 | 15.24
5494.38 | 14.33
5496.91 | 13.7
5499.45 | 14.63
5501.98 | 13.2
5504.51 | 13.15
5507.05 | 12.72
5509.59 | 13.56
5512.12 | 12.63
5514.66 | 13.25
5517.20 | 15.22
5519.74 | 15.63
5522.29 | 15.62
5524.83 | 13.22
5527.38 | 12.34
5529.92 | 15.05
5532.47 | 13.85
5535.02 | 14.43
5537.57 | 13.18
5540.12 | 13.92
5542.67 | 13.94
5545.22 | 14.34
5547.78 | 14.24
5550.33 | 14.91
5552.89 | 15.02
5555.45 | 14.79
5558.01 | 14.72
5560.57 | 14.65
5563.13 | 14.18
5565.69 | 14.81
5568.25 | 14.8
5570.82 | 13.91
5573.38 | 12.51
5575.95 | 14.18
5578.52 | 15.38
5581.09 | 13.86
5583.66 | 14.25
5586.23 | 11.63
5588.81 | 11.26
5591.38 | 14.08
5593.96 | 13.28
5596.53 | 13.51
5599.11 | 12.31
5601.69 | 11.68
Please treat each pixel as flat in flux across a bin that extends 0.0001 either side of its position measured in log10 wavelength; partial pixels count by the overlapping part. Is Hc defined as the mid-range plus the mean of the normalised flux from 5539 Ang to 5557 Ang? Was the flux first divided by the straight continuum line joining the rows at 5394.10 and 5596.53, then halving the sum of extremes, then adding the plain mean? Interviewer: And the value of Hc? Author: 2.174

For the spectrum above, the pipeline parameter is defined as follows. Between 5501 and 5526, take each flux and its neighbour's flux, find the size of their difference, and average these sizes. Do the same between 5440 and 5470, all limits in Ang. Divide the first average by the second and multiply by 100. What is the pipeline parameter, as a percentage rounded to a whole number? 73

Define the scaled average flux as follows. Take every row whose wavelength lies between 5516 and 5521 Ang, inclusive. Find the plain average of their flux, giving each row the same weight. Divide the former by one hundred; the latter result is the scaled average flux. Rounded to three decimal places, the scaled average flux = 0.154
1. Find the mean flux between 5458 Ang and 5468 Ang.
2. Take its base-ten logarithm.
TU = 1.14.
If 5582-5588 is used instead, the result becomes 1.11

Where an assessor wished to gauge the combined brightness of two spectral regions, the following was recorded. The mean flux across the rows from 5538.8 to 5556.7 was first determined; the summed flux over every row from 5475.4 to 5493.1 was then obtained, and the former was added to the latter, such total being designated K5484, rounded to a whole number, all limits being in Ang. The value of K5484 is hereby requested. 111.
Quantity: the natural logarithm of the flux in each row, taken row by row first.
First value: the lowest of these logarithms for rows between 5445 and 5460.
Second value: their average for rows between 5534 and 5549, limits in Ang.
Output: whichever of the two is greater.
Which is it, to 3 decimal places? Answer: 2.639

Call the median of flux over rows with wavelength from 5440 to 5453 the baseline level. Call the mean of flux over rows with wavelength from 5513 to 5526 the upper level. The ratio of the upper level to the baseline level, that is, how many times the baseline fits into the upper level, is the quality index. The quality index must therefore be 1.07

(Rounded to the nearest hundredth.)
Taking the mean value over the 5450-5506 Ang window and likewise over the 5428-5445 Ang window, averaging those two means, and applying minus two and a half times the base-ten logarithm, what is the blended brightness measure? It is -2.83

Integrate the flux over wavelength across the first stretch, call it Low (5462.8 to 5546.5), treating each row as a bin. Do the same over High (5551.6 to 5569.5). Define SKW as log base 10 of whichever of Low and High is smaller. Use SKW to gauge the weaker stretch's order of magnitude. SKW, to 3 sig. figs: 2.42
